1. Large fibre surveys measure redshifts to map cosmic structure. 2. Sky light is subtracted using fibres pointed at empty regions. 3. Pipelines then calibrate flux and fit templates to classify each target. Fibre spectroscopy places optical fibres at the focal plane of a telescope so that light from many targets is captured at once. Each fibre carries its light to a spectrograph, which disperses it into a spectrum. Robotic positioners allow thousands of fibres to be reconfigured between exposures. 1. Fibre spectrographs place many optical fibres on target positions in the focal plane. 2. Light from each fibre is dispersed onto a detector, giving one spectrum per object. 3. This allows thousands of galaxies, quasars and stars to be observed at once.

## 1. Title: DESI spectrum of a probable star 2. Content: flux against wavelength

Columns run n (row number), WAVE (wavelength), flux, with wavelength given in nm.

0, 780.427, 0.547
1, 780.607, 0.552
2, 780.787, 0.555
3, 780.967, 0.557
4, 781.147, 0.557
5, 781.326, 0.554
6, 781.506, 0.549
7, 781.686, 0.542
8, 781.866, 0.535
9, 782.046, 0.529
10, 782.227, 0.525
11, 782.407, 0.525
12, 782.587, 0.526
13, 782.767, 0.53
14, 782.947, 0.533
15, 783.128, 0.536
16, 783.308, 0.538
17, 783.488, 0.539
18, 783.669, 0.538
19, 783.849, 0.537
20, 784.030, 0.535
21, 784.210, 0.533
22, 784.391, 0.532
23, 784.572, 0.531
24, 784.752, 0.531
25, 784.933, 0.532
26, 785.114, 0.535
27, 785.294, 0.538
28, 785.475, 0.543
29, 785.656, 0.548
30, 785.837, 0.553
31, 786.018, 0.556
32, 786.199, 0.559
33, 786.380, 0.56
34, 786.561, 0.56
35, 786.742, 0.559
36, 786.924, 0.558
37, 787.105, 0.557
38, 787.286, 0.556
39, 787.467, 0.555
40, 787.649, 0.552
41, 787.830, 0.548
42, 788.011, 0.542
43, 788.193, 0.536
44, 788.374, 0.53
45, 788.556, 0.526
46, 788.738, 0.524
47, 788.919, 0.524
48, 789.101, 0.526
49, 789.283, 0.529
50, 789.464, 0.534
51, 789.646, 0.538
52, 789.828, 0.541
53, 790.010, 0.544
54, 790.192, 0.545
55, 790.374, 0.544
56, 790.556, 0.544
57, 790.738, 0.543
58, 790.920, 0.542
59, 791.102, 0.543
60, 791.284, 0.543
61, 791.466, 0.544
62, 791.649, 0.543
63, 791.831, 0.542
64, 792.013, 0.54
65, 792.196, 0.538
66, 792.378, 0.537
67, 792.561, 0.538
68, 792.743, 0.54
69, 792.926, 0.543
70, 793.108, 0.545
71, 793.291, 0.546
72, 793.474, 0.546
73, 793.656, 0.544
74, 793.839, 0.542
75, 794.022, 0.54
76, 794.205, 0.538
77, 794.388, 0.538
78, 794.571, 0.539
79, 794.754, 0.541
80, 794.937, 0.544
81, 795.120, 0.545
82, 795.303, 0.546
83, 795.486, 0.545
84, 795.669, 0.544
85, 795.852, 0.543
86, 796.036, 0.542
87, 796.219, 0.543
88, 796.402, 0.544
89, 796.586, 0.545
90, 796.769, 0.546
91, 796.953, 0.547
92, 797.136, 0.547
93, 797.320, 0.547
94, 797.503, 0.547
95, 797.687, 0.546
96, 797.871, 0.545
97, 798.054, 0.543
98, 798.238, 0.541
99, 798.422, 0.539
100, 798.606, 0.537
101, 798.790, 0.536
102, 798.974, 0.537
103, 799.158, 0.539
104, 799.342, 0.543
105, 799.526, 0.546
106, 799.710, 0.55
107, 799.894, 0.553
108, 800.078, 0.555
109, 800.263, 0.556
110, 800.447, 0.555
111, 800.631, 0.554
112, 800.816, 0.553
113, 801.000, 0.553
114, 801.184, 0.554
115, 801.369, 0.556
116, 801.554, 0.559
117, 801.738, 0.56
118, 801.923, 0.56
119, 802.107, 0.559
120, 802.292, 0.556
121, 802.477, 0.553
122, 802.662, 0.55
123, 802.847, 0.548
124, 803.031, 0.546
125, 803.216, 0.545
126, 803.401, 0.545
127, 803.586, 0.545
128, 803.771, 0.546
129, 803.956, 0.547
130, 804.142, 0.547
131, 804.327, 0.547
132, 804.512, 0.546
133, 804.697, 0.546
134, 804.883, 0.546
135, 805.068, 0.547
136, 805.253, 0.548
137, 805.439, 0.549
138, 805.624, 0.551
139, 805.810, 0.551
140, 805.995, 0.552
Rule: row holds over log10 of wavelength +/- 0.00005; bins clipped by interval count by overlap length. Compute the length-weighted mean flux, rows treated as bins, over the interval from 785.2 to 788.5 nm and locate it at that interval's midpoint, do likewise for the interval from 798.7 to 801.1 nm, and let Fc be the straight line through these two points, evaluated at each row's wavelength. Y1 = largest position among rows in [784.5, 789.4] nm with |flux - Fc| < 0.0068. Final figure 787.830 nm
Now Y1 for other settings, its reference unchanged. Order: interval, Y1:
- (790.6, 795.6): 795.486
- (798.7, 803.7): 803.586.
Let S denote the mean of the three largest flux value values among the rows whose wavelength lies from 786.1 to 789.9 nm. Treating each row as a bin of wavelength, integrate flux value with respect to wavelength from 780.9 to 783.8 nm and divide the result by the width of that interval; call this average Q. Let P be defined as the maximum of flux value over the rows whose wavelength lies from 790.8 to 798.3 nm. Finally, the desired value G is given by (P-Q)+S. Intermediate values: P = 0.547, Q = 0.538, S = 0.560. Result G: 0.568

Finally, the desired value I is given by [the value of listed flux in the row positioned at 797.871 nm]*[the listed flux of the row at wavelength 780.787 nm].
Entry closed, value 0.3025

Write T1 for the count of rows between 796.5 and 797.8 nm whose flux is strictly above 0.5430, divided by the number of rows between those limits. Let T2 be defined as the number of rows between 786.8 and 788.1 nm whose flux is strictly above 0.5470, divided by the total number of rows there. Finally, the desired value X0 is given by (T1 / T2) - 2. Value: -0.8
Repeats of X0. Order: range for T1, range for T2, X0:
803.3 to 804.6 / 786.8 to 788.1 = -0.8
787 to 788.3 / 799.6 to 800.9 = -1.3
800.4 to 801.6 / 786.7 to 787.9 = -1.0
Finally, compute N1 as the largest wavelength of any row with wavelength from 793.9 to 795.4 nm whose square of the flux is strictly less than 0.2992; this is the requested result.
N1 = 795.303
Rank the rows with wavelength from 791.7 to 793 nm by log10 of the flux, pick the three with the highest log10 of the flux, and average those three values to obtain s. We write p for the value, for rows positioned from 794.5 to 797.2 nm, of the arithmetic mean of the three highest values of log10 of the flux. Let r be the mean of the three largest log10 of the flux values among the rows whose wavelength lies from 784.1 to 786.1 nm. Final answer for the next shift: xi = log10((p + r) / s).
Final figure 0.291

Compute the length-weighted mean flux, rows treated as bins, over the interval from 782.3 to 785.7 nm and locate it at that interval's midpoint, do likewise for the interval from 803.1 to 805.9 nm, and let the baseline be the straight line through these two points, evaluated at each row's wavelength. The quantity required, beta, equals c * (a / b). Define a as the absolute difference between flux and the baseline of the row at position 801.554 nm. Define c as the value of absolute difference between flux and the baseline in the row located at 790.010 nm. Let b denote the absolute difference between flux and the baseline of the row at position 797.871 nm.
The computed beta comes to 0.039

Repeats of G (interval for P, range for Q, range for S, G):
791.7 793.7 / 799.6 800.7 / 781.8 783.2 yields 0.527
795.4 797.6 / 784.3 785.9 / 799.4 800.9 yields 0.565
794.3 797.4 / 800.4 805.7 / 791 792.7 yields 0.540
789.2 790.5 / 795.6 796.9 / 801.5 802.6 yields 0.561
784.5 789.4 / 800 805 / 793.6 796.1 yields 0.554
